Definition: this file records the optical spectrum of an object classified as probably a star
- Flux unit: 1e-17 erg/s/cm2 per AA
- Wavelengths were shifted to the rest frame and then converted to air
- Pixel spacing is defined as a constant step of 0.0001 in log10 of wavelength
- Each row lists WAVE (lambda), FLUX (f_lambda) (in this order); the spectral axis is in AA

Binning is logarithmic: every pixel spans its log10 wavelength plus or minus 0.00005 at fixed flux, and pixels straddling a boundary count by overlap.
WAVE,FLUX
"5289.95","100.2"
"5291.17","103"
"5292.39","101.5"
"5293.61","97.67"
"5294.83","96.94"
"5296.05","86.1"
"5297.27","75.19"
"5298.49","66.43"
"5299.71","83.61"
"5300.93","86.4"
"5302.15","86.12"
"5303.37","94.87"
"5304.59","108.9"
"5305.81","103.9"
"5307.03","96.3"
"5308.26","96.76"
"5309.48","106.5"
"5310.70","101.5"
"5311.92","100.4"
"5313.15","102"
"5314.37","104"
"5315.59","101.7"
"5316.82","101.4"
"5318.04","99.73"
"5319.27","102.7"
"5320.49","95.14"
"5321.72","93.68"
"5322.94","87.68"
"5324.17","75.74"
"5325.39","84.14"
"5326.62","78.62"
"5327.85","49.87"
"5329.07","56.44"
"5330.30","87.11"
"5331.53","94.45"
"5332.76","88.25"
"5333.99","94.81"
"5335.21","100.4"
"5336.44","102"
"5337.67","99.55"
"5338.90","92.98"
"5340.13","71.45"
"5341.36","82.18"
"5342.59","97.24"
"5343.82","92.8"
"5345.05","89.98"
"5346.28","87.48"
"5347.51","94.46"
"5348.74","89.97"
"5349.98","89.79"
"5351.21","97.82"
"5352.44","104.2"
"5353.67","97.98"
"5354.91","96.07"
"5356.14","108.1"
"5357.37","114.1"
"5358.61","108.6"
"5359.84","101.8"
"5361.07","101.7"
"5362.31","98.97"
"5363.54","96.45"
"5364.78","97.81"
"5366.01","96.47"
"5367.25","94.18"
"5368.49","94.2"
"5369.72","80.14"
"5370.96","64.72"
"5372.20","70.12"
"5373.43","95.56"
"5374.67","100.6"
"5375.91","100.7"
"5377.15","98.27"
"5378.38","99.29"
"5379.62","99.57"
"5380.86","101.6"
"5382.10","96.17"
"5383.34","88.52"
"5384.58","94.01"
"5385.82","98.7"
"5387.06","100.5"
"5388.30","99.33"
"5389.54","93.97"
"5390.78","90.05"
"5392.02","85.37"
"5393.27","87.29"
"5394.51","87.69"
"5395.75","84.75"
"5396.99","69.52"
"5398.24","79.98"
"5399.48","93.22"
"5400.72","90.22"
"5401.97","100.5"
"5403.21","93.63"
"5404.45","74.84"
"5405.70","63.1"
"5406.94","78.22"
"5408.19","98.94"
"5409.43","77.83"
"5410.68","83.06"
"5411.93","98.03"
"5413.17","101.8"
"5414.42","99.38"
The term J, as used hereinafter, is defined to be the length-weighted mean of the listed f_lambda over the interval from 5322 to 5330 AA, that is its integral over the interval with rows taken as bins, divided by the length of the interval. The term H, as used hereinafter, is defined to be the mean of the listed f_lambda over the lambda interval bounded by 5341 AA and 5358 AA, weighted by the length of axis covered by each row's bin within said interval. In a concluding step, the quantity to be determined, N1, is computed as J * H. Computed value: 7071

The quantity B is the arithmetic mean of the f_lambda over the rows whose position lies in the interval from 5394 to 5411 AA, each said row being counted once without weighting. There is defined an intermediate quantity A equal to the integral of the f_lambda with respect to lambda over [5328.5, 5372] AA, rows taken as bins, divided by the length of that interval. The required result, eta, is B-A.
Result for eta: -9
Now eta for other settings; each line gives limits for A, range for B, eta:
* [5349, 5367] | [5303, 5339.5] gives -7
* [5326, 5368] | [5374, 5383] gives 7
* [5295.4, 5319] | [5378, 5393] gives 1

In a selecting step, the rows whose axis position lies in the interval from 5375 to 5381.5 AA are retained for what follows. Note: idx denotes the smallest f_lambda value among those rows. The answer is 98.27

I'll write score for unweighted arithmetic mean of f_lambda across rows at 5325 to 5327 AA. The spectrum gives 81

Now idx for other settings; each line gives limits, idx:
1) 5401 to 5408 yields 63.1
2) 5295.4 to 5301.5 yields 66.43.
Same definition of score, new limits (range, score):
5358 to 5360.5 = 105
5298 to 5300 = 75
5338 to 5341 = 82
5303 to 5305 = 102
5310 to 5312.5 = 101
